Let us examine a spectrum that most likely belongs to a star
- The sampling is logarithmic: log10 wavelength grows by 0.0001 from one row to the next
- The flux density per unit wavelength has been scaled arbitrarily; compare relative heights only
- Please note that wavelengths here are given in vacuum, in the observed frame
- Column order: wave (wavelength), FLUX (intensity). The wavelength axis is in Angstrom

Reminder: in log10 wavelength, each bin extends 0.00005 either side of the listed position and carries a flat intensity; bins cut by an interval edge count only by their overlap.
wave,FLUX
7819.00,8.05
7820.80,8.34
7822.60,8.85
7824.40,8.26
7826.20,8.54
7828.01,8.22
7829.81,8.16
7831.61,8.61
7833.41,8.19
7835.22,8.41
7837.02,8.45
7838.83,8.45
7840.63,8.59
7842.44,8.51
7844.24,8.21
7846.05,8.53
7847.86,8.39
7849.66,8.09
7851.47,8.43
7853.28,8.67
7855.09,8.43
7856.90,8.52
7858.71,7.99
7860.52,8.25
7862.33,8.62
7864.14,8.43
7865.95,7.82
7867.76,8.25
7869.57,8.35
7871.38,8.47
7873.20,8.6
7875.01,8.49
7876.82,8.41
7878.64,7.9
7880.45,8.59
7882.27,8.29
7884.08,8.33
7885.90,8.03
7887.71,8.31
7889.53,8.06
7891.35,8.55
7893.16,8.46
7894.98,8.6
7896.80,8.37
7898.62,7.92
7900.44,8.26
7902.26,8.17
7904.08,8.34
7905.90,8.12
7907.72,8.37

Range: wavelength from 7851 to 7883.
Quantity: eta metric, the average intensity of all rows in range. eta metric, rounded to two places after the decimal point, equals 8.36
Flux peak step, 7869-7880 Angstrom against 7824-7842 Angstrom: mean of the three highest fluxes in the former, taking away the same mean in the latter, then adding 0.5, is 0.44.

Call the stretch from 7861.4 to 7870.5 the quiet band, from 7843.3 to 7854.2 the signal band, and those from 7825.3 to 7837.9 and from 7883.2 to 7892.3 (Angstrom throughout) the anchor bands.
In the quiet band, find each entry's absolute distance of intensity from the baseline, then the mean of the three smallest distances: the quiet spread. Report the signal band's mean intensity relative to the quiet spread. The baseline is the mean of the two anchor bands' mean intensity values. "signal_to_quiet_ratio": 116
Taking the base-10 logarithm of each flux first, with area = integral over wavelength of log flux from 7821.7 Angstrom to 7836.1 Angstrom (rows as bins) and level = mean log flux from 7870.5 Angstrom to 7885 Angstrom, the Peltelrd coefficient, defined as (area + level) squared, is 203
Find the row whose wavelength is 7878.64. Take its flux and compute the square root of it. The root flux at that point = 2.81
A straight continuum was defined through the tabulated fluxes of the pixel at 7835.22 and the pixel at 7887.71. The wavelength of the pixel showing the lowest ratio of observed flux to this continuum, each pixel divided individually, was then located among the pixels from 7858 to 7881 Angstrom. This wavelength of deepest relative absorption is 7865.95 Angstrom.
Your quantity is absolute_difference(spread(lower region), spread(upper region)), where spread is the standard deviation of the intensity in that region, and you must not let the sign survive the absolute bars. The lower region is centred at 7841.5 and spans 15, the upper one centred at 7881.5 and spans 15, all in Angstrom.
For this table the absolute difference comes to 0.11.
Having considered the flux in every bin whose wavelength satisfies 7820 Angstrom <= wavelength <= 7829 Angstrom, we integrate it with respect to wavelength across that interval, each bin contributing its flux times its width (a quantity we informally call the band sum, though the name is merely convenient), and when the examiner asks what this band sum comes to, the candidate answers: 76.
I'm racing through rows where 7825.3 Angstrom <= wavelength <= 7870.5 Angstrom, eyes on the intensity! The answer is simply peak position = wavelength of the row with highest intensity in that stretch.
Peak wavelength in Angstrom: 7853.28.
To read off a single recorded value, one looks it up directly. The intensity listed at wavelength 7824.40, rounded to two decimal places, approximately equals 8.26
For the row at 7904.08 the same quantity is 8.34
